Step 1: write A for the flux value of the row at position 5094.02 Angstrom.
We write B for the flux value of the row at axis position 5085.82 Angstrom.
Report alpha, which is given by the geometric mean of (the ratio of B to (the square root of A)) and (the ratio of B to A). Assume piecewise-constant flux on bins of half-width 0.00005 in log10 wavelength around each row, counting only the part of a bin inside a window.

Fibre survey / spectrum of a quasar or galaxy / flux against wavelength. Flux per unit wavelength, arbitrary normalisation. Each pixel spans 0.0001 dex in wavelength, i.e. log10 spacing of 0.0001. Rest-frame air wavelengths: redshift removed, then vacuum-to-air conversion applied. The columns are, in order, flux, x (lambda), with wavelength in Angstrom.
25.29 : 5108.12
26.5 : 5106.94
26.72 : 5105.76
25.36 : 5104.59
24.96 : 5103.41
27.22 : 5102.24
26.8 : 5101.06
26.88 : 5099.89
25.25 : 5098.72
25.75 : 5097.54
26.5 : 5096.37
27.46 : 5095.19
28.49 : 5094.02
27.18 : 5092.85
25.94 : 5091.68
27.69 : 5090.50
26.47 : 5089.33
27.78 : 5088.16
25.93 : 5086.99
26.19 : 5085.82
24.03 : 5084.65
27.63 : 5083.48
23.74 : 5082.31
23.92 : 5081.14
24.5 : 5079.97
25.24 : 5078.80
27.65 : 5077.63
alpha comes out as 2.12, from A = 28.49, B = 26.19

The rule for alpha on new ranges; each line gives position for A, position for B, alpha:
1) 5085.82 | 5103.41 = 2.16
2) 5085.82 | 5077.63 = 2.39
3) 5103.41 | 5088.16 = 2.49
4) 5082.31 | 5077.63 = 2.57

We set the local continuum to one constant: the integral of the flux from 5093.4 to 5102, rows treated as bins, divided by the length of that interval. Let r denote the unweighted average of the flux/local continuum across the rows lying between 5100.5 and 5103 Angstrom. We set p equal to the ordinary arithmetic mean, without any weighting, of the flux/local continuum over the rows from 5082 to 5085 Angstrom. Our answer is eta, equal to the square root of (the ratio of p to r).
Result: 0.96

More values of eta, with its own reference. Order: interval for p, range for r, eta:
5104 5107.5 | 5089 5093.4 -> 0.99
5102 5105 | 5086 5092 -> 0.98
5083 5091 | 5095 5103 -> 1.00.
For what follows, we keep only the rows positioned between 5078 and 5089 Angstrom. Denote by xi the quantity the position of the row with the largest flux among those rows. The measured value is 5088.16 Angstrom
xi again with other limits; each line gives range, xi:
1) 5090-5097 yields 5094.02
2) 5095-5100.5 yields 5095.19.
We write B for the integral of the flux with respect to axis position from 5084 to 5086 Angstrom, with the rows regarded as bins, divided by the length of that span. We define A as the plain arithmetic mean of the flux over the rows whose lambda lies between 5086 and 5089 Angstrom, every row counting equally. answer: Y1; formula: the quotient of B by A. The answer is 0.93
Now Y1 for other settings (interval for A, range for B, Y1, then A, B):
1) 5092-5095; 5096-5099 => 0.93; 27.8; 25.8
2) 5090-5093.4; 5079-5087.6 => 0.93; 26.9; 25.2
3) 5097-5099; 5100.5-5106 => 1.03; 25.5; 26.2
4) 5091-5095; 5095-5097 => 0.99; 27.2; 26.8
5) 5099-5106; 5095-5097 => 1.02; 26.3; 26.8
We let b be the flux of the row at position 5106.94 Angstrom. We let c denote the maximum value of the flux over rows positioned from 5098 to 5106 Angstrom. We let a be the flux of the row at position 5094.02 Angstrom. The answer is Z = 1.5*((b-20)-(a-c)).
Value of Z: 8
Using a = 28.49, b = 26.5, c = 27.22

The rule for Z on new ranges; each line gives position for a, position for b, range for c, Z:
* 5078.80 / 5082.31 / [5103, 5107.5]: 8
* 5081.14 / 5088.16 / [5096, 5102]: 16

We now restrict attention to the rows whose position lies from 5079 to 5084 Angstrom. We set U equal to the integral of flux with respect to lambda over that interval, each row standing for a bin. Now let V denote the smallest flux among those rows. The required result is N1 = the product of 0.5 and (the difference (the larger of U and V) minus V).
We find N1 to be 50.5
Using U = 125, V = 23.74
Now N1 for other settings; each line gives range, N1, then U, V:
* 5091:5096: 55.1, 136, 25.94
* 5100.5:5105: 46.2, 117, 24.96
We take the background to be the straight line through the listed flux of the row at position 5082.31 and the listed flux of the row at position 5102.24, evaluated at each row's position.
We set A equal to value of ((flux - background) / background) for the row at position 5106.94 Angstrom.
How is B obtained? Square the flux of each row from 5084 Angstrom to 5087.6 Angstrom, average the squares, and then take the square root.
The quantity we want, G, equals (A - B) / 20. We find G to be -1.27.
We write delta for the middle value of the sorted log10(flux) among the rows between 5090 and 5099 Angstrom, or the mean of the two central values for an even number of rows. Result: 1.43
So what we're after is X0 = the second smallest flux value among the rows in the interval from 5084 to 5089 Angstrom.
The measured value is 25.93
